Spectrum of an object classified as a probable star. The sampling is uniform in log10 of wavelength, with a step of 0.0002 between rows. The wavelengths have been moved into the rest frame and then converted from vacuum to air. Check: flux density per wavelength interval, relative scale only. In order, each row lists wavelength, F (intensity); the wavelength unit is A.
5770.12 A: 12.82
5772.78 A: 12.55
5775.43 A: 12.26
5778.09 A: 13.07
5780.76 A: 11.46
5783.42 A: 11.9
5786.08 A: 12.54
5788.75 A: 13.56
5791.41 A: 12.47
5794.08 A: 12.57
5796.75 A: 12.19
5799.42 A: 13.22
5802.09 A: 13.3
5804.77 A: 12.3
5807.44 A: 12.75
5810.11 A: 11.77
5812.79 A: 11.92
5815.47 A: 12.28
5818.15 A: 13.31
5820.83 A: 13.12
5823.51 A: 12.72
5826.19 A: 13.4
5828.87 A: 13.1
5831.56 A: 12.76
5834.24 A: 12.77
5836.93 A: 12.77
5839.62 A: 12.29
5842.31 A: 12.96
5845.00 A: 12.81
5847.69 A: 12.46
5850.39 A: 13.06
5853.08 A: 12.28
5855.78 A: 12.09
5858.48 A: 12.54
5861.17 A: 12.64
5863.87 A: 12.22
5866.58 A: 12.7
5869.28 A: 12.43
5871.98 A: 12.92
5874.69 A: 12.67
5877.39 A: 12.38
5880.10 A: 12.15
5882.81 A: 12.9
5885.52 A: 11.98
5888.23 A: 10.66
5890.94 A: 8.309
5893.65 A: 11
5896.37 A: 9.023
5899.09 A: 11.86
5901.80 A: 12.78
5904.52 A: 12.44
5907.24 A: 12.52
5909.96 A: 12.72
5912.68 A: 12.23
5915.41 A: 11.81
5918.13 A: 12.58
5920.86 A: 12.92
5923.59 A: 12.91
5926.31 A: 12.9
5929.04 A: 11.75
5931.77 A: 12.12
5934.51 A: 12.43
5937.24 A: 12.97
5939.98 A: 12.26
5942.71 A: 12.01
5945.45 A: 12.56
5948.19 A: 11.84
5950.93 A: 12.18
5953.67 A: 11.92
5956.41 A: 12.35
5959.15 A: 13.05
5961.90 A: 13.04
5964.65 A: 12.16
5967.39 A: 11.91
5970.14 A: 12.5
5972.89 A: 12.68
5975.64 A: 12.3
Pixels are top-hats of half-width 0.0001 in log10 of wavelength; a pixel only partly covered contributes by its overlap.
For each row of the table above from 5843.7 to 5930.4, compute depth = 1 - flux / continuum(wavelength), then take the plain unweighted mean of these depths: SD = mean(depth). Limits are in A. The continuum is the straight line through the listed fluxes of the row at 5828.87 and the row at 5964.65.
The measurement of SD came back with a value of 0.04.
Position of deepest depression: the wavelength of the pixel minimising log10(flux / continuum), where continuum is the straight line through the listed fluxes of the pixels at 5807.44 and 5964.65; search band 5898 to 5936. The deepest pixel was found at 5929.04 A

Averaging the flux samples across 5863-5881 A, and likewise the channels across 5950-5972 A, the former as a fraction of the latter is 1.01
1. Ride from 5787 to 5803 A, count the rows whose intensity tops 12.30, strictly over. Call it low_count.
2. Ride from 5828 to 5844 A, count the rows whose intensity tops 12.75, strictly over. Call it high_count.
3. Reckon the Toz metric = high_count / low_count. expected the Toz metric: 1.0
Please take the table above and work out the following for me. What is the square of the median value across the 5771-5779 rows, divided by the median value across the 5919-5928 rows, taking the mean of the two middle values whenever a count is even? 12.2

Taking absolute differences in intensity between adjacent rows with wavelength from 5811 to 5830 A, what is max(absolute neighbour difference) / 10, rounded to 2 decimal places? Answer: 0.10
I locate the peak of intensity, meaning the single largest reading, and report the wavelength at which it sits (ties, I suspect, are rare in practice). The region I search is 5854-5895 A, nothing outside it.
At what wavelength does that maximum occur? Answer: 5871.98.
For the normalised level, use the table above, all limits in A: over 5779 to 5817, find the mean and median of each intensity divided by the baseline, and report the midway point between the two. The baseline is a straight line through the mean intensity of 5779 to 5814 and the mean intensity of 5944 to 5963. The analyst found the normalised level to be 1.00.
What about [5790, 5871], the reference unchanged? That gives 1.02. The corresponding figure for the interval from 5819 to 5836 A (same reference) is 1.04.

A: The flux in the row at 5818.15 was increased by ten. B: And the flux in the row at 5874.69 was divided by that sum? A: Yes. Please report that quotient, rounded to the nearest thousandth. 0.544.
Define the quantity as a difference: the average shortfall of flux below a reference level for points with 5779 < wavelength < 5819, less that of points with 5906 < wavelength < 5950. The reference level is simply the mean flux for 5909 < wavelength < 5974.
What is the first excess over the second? -0.09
